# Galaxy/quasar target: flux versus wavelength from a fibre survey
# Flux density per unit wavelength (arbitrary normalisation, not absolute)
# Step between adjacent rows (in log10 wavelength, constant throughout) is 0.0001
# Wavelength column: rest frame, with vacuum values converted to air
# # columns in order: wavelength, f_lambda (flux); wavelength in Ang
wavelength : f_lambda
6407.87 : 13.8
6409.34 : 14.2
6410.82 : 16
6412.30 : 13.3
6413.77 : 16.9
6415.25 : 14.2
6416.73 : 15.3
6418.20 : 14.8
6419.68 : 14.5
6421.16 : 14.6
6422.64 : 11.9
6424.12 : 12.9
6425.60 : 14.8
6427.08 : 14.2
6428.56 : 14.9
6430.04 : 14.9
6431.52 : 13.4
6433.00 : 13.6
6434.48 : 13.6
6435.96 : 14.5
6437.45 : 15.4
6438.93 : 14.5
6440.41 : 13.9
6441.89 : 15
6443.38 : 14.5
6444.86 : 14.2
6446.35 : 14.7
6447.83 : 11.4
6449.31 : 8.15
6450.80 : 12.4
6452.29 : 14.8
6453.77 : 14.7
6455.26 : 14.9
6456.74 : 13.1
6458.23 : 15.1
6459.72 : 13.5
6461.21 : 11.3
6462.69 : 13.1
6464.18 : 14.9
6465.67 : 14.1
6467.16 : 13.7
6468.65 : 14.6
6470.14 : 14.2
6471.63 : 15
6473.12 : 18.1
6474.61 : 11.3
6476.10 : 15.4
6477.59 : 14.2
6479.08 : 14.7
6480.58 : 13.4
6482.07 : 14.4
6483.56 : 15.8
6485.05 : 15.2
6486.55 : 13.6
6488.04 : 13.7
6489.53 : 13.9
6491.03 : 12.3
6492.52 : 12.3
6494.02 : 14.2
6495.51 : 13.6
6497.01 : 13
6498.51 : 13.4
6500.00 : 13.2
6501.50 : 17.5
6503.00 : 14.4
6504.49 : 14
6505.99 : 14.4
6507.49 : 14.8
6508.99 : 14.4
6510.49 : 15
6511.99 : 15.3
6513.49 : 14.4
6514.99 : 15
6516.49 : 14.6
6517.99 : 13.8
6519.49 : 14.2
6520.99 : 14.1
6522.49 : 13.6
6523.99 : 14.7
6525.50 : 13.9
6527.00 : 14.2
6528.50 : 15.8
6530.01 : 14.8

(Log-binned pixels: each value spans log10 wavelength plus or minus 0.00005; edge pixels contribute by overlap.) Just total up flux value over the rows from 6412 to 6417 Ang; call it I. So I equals 59.7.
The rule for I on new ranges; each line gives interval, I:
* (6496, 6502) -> 57.1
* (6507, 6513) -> 59.5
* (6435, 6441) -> 58.3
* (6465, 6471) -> 56.6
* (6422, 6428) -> 53.8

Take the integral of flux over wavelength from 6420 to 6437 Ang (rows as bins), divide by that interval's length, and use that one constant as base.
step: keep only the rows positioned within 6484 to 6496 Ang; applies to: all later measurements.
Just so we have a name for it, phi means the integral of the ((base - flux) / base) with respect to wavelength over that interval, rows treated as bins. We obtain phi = 0.3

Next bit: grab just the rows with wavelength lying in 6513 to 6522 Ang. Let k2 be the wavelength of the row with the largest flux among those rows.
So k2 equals 6514.99 Ang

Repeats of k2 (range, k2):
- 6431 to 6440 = 6437.45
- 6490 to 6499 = 6494.02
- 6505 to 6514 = 6511.99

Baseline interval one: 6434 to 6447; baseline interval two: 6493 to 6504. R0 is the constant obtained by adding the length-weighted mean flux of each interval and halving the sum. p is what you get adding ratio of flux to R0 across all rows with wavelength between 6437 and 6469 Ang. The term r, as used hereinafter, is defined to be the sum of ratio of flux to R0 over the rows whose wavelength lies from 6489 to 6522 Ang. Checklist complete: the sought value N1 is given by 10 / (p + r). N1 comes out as 0.233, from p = 21.1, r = 21.8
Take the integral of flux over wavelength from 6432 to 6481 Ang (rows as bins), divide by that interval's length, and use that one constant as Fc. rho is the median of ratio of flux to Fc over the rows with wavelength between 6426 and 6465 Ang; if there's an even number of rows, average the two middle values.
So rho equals 1.03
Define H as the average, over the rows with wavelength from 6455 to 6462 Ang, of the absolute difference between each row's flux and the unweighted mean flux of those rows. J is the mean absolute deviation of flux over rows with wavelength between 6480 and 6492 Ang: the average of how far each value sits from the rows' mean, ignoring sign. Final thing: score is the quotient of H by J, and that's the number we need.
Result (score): 1.4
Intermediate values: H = 1.14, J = 0.8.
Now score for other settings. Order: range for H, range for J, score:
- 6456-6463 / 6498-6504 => 0.6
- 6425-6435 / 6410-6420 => 0.6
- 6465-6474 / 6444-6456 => 0.6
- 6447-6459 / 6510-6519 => 4.4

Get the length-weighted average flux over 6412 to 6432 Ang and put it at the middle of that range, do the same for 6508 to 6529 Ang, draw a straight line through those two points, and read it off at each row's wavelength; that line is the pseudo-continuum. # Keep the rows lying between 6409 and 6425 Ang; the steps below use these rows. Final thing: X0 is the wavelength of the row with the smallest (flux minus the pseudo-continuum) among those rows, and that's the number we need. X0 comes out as 6422.64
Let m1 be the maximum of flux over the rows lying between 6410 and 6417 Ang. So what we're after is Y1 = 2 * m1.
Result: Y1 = 33.8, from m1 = 16.9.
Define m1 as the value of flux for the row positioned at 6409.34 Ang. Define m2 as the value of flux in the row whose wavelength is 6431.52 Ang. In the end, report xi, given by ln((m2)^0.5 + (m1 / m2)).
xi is 1.55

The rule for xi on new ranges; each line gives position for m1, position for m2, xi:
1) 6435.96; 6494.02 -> 1.57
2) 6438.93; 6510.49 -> 1.58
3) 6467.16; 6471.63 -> 1.57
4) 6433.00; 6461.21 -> 1.52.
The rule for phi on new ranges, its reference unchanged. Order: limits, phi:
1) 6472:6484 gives -0.6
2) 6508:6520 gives -0.5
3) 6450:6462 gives 0.2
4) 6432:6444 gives -0.3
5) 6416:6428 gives -0.1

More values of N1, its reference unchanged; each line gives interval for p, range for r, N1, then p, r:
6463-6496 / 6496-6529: 0.227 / 21.8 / 22.2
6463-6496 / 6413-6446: 0.227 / 21.8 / 22.1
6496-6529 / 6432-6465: 0.231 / 22.2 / 21.0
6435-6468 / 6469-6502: 0.233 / 21.1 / 21.8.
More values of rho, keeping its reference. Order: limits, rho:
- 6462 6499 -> 1.01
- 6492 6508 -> 1.00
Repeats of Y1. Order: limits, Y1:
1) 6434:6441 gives 30.8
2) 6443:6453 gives 29.6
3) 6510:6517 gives 30.6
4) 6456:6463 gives 30.2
